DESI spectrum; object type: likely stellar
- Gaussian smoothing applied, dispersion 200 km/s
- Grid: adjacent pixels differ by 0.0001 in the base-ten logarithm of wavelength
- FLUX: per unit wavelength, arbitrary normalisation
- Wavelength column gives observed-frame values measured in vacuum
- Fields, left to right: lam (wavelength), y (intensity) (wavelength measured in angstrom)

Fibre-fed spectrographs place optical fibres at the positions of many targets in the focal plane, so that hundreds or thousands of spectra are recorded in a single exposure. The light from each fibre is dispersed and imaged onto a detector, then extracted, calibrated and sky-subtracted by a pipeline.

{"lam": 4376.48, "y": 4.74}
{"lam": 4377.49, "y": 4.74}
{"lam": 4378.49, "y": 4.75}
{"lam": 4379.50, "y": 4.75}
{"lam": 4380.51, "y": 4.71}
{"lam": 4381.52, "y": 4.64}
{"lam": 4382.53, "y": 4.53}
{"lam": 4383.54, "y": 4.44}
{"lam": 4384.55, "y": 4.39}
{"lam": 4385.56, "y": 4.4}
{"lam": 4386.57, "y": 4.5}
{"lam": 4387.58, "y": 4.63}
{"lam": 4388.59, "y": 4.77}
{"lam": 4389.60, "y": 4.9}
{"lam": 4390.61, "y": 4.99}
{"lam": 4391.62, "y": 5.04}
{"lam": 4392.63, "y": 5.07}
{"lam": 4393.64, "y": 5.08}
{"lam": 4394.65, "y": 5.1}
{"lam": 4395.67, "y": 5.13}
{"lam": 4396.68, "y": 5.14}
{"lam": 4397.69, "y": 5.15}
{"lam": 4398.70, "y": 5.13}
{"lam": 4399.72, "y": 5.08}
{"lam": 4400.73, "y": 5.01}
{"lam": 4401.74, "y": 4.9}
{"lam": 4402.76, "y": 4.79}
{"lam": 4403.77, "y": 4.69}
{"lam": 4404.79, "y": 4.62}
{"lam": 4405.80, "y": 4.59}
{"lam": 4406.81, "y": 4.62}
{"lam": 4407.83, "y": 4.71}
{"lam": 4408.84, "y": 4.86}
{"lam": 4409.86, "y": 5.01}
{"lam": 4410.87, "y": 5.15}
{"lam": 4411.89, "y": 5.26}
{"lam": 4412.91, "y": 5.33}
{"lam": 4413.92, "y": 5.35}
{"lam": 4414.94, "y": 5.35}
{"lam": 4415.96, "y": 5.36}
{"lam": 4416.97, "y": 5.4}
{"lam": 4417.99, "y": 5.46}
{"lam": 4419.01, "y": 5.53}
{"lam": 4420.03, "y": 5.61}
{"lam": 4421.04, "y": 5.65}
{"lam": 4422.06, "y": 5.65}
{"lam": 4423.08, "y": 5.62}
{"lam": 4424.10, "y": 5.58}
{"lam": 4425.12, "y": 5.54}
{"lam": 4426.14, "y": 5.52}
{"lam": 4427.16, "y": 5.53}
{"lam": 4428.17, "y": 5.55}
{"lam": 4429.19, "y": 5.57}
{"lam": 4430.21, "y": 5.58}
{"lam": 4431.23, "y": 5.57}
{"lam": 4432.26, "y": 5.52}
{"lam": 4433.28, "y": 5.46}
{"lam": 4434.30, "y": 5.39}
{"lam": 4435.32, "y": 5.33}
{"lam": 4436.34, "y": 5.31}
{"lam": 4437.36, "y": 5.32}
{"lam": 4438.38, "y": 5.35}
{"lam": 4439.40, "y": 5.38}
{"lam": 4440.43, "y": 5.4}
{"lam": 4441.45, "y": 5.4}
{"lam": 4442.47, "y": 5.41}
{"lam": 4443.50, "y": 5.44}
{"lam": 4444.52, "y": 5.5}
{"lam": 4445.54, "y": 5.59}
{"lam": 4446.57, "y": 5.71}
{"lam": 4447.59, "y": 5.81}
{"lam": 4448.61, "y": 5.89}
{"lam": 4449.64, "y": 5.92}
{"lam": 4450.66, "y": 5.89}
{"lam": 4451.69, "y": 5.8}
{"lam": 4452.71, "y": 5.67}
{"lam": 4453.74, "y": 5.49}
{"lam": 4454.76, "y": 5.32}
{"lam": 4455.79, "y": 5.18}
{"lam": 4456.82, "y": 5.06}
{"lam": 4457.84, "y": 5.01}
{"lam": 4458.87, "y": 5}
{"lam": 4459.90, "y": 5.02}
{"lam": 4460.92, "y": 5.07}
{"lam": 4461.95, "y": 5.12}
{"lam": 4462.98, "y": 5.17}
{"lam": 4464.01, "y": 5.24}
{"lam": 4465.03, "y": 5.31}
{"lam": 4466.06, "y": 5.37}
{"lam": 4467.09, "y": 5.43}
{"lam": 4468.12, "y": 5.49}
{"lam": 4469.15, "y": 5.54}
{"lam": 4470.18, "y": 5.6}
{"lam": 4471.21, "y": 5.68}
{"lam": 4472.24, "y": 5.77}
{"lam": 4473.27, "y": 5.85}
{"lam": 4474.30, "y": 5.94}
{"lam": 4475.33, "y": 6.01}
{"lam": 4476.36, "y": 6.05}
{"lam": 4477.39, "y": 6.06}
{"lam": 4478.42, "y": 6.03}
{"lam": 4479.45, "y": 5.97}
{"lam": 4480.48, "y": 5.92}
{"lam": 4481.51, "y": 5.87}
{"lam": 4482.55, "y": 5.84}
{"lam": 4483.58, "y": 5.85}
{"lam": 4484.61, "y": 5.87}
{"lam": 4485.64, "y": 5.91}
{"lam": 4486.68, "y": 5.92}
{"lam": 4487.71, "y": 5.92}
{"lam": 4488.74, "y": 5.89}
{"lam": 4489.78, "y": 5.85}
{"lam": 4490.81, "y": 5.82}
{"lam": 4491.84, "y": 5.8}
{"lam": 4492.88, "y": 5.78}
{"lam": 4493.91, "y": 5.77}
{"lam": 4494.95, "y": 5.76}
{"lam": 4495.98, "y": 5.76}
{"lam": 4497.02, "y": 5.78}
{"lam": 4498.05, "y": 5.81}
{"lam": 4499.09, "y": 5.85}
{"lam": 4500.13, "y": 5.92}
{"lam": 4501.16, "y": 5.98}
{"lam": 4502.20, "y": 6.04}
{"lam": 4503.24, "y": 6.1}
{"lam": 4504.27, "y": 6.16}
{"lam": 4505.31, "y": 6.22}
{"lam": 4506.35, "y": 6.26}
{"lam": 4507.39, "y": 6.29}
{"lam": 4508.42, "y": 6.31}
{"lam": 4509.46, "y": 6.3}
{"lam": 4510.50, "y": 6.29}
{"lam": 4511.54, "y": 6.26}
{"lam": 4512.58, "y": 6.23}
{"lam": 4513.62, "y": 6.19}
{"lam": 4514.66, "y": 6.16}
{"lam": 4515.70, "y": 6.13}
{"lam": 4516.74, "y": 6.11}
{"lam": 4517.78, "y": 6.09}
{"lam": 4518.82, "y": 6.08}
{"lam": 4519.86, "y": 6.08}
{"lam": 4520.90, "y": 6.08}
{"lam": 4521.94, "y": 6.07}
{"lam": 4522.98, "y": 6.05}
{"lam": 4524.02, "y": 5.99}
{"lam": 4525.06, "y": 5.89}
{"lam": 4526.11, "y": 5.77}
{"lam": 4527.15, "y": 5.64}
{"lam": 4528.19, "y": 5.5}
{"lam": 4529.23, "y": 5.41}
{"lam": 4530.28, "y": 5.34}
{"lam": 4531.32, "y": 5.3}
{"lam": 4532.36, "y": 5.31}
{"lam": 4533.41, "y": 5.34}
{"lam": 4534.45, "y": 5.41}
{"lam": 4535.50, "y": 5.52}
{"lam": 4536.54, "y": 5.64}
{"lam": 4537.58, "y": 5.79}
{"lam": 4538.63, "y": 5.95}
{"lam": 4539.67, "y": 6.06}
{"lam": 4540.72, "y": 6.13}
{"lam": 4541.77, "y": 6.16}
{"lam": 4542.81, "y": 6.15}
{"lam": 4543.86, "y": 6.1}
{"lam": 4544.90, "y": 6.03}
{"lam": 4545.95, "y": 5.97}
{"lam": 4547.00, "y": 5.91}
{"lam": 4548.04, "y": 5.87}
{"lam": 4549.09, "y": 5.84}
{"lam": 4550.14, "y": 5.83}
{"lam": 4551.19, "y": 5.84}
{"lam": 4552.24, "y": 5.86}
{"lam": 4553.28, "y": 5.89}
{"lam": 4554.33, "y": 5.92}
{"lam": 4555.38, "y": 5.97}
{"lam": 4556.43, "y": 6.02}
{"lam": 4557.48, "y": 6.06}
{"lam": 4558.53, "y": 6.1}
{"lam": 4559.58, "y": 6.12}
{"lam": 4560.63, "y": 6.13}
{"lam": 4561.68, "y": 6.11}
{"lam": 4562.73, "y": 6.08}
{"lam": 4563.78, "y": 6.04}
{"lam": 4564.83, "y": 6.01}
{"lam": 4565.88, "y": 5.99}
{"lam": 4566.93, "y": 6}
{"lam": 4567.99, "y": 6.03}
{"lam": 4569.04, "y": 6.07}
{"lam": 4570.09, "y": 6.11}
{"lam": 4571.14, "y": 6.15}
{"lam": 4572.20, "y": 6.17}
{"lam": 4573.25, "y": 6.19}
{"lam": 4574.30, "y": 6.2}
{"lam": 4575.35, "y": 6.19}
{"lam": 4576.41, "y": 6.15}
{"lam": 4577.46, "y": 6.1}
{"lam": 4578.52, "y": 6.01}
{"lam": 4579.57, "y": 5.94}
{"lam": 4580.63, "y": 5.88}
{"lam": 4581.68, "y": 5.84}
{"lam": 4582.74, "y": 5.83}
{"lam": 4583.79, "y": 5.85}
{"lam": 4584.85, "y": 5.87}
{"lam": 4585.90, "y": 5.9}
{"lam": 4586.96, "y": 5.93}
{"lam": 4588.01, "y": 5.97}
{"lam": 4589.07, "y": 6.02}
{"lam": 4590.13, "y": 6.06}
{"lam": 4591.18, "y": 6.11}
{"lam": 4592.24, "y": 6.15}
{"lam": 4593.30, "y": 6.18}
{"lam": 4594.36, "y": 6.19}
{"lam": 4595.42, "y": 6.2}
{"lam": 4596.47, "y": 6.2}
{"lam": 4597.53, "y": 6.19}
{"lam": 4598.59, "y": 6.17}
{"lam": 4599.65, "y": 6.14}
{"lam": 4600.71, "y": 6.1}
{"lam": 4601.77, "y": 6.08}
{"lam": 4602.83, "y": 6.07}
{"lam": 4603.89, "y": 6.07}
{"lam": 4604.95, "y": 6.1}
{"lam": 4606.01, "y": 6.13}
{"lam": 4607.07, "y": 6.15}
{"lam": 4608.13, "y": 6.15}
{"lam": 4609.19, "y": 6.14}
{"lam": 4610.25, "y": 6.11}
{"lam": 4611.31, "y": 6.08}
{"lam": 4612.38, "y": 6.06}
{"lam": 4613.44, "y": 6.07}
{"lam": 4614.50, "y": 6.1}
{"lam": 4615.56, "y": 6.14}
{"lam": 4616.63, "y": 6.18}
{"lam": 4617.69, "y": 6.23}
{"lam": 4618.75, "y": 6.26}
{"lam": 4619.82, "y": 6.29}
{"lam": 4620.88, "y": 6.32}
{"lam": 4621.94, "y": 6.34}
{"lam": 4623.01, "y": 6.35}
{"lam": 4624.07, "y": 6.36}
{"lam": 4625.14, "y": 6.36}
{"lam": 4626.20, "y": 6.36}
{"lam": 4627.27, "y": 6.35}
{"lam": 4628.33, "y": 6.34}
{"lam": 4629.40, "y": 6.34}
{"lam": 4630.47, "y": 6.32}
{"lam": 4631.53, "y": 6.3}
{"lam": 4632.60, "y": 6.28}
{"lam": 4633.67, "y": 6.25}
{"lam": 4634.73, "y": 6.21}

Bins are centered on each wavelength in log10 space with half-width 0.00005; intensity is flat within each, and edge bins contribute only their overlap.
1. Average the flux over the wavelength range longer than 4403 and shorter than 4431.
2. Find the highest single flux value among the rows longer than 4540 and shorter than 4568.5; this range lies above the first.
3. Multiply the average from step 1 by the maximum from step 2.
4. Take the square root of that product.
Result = 5.7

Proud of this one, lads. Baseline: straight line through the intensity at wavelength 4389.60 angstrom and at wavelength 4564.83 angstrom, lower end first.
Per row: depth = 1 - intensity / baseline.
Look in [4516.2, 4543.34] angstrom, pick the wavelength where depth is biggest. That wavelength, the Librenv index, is 4531.32 angstrom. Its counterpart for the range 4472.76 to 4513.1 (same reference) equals 4495.98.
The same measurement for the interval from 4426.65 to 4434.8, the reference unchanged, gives 4434.30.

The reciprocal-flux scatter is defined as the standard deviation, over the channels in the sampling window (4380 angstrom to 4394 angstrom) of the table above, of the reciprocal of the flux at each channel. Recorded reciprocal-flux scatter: 0.011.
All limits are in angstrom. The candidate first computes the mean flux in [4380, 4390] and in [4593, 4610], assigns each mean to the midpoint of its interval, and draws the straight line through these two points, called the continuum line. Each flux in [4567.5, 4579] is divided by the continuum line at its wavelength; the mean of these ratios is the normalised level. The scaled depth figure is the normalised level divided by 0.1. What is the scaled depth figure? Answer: 10.3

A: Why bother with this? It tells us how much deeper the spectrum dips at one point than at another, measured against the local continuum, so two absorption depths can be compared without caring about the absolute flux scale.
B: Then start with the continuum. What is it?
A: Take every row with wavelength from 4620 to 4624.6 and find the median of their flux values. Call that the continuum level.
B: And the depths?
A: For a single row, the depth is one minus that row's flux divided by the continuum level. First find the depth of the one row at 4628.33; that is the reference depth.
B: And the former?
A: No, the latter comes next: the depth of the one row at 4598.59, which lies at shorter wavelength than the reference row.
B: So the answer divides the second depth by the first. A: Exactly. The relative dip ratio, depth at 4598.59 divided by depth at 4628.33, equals 35.0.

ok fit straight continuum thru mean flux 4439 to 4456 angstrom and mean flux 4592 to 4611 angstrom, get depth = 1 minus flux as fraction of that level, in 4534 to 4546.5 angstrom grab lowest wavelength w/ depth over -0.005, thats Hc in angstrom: 4534.45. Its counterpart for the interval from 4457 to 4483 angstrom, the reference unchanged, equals 4457.84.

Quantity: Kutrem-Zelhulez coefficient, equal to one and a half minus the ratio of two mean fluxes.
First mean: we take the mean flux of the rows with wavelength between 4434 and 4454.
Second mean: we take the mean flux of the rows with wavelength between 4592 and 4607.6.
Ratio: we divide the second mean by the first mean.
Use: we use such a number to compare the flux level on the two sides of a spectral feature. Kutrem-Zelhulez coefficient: 0.39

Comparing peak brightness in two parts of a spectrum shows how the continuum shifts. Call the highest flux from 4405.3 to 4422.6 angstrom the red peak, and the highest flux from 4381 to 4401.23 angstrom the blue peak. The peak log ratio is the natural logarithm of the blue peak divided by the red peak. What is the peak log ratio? -0.093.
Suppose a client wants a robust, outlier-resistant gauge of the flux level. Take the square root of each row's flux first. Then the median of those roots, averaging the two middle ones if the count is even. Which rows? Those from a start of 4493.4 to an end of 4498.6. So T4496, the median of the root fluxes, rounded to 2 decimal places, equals 2.40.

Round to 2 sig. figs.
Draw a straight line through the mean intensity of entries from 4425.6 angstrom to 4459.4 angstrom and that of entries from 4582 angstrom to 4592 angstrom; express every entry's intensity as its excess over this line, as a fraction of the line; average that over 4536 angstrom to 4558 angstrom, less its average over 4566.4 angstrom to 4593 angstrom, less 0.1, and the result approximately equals -0.095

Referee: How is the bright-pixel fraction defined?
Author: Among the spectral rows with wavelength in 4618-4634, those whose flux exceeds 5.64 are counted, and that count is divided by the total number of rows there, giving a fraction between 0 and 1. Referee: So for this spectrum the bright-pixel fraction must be 1.0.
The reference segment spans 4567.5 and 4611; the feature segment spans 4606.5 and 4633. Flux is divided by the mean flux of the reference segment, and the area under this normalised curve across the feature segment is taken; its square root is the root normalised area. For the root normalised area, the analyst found 5.2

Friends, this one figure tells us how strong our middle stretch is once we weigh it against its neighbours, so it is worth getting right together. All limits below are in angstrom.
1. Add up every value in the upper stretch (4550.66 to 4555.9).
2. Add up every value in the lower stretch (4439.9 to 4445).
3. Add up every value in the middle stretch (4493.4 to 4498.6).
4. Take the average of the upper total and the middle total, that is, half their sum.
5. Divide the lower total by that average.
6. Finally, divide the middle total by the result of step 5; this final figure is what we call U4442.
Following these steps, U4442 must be 31.0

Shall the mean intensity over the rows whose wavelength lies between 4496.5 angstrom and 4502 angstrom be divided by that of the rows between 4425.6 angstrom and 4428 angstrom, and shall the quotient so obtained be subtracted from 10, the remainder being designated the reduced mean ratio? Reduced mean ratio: 8.94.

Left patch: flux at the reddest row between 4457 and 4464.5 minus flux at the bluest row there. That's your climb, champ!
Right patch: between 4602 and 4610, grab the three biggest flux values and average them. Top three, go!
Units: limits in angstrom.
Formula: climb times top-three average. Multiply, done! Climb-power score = 1.4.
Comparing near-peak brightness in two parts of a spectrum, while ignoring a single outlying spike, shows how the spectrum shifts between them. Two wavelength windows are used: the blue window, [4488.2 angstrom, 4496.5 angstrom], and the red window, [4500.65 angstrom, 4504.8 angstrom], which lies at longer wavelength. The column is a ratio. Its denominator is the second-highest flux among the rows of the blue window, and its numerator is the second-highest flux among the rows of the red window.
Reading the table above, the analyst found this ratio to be 1.04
